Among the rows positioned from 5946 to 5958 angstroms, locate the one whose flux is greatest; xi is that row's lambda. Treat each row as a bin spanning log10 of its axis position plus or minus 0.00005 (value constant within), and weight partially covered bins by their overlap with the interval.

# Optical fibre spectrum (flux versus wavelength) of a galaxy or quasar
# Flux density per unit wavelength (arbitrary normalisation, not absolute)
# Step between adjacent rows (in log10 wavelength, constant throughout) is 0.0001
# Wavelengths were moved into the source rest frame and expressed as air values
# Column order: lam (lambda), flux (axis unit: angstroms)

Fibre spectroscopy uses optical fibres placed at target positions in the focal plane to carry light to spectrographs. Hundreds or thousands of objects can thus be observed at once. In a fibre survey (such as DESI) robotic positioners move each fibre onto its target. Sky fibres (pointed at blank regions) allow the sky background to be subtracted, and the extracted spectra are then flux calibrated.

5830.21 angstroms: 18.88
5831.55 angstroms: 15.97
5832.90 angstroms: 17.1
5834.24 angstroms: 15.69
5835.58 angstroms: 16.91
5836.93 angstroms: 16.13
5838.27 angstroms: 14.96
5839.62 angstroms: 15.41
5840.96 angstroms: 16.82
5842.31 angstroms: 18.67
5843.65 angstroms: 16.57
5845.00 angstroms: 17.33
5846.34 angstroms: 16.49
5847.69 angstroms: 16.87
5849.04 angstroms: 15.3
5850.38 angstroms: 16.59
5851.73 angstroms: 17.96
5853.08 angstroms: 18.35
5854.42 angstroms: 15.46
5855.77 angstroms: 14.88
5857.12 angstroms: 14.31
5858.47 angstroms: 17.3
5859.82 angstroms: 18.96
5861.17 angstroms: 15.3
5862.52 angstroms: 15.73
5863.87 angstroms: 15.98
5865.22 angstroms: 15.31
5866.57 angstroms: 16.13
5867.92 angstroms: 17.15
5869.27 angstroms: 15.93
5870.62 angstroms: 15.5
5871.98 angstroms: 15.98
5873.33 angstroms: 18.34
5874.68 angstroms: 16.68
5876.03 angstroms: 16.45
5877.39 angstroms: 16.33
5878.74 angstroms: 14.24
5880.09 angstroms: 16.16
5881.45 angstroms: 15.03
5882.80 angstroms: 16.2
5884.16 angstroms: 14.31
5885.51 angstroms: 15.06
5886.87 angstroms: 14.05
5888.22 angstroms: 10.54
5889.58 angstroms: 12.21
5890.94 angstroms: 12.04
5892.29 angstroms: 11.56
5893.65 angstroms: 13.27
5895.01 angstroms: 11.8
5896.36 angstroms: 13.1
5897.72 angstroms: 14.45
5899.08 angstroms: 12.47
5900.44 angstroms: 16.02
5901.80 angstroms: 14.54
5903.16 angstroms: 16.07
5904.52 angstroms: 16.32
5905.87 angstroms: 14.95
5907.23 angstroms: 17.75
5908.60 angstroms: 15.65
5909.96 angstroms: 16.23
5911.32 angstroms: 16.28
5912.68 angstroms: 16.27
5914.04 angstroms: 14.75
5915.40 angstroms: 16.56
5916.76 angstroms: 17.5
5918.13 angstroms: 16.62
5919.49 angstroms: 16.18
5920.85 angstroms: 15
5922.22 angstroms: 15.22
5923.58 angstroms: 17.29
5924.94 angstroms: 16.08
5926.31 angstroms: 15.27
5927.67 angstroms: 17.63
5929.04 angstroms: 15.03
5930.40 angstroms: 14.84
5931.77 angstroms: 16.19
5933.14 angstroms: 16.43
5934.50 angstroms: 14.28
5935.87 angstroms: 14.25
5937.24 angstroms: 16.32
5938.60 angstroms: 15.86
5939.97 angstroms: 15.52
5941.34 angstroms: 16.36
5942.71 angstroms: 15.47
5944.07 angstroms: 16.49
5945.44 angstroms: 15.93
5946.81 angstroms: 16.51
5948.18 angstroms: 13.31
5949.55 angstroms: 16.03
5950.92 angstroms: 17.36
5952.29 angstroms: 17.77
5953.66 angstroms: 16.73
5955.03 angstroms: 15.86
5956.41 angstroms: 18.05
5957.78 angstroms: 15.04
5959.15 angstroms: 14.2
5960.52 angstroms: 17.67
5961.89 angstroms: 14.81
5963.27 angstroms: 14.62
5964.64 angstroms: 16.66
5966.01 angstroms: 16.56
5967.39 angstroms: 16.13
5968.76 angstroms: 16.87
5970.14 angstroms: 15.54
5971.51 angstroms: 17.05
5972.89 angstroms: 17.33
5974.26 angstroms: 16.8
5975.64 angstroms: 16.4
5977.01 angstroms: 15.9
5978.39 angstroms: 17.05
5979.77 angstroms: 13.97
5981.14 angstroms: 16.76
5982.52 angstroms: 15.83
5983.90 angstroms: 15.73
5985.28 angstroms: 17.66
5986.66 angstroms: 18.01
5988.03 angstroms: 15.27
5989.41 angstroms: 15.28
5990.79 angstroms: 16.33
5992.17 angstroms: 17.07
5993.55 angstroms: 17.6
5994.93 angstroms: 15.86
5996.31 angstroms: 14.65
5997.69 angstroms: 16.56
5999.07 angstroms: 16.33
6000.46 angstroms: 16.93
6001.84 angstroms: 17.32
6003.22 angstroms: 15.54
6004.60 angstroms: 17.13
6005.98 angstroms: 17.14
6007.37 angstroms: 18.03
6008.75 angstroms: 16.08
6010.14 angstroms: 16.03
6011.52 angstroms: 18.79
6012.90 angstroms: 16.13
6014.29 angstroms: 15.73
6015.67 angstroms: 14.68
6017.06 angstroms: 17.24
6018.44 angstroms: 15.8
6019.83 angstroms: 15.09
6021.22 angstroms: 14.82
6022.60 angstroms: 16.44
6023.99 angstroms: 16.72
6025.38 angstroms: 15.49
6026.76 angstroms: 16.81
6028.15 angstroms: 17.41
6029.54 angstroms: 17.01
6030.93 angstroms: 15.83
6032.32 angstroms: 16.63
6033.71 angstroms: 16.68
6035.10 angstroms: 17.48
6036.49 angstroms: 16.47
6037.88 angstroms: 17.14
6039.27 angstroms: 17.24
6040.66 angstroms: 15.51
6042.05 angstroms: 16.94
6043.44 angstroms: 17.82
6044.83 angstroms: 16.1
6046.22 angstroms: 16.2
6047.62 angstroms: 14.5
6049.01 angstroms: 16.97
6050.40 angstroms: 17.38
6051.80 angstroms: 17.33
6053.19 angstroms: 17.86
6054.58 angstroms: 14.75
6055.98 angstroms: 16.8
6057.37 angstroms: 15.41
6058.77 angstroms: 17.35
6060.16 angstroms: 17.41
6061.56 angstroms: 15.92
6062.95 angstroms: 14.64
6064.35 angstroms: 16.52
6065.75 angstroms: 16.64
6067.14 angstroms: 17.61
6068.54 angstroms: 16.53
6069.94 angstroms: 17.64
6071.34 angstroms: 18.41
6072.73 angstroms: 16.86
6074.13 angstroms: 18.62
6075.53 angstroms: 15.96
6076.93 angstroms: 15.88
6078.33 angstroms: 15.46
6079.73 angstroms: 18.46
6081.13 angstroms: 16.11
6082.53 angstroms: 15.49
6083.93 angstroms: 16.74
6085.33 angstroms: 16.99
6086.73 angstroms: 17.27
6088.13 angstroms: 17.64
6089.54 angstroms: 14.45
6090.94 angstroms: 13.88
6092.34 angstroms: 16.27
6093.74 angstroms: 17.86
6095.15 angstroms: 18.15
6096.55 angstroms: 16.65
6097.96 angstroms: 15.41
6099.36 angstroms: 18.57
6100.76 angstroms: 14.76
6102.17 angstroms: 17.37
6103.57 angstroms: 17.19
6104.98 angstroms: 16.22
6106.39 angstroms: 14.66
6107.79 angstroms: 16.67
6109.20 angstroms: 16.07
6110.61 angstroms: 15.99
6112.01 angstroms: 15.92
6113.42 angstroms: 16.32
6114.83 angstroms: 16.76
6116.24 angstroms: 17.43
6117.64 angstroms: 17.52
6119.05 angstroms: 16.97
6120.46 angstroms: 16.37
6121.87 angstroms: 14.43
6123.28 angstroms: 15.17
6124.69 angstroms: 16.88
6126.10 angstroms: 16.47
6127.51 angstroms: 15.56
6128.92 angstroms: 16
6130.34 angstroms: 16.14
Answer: 5956.41 angstroms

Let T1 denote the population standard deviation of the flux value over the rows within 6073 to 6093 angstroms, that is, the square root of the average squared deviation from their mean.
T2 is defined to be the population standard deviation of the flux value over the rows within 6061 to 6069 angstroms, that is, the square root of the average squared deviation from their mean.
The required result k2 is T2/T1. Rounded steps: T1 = 1.32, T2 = 0.9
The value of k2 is 0.7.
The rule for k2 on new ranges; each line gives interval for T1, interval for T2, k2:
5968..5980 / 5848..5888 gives 1.3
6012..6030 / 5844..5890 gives 1.9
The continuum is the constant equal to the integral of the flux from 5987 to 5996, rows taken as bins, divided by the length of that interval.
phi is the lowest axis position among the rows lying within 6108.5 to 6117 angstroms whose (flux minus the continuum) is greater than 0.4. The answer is 6114.83 angstroms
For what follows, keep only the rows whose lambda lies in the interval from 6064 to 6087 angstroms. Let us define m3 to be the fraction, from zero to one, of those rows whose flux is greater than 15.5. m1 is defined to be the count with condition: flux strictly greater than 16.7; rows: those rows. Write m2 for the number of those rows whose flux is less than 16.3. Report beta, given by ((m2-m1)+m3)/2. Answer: -1.6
